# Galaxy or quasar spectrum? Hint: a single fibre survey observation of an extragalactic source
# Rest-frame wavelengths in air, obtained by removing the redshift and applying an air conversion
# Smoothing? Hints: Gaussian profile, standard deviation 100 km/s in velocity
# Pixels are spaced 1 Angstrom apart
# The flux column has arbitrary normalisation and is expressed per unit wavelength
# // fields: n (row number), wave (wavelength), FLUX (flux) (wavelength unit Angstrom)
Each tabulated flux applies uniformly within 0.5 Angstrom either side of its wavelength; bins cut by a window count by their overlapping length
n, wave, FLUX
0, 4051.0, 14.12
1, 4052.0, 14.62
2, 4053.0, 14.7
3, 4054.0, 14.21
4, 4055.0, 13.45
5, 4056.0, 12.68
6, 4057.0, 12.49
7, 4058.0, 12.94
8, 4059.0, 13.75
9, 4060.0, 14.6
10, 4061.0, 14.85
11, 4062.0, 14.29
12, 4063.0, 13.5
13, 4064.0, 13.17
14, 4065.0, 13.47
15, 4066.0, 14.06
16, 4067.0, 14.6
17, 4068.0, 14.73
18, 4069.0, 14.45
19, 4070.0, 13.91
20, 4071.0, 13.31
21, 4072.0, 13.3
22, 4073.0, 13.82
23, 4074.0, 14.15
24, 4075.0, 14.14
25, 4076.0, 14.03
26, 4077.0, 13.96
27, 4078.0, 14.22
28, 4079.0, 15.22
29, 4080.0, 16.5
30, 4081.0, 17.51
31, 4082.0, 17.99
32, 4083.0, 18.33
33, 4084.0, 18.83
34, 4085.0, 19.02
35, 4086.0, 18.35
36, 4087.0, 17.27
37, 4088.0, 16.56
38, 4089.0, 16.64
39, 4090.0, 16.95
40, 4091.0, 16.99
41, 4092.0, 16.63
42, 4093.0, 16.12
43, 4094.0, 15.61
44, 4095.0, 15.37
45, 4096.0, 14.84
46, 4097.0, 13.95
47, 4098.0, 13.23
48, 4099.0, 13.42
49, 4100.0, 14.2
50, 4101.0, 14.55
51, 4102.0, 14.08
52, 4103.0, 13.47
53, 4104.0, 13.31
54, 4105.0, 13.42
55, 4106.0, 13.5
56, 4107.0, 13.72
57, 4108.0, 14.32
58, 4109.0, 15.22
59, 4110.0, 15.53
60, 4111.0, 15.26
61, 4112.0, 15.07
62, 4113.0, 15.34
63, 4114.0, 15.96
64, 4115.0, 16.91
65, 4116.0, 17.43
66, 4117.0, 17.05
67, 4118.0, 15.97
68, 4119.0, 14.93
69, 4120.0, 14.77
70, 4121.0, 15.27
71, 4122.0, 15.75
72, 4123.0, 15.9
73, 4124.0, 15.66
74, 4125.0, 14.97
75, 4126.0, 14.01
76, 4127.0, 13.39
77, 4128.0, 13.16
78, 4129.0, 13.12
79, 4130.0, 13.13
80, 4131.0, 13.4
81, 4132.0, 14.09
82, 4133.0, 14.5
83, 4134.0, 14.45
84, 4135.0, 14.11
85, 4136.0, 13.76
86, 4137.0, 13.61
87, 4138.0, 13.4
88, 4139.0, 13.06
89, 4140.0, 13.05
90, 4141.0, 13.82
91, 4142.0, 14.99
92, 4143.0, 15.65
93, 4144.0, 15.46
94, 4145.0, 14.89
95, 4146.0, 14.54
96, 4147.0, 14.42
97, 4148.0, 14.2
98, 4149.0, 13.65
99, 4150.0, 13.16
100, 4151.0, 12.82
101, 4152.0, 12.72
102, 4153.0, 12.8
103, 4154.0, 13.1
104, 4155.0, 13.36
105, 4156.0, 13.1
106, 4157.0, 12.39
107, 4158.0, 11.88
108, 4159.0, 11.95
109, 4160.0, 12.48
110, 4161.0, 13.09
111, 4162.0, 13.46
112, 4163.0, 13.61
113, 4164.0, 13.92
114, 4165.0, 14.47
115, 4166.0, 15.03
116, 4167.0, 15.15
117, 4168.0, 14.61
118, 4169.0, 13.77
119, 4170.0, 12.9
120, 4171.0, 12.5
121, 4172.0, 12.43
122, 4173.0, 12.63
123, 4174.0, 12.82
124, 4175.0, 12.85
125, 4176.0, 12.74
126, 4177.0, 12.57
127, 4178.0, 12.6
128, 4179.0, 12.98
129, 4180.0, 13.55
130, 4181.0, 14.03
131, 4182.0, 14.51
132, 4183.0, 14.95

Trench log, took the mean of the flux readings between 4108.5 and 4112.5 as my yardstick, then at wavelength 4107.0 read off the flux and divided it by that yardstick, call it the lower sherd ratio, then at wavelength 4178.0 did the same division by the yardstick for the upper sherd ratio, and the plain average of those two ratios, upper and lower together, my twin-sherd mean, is 0.86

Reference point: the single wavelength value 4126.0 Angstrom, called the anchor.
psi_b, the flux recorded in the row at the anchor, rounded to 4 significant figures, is 14.01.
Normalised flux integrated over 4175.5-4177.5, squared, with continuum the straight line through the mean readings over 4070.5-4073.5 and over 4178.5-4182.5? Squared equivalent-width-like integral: 3.38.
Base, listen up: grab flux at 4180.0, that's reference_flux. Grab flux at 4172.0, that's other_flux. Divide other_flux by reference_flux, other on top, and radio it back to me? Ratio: 0.92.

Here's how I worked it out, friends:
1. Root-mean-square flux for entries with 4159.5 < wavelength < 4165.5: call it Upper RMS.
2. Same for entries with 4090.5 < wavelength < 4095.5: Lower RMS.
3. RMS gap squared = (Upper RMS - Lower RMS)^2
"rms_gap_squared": 6.9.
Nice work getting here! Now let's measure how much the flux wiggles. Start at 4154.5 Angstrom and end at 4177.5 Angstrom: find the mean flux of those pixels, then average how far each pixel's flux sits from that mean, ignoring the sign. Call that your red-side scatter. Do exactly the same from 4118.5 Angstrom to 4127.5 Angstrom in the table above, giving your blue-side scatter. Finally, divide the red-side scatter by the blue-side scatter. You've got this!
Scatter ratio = 1.22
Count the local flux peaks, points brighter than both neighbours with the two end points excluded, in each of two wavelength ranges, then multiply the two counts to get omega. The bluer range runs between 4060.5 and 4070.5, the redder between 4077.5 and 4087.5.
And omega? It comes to 1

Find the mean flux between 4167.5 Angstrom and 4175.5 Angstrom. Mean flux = 13.1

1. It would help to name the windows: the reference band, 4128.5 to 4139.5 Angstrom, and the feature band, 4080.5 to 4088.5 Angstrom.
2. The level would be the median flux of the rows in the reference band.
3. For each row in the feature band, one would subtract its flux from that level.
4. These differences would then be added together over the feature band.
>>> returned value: -35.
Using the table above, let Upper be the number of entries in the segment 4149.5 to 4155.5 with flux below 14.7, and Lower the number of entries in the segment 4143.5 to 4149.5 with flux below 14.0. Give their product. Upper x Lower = 6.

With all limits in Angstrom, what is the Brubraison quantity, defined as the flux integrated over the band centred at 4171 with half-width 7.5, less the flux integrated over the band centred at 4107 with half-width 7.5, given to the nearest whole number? -16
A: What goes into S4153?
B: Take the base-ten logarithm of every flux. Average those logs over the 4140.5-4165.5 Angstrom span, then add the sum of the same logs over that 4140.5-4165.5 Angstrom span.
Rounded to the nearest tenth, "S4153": 29.4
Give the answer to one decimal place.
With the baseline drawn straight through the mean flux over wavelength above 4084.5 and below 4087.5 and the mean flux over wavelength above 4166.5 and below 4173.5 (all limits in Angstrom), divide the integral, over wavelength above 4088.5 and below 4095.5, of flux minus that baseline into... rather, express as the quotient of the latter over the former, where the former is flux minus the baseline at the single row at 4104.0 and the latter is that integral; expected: 2.8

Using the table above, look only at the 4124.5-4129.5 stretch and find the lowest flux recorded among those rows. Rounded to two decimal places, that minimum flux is 13.12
